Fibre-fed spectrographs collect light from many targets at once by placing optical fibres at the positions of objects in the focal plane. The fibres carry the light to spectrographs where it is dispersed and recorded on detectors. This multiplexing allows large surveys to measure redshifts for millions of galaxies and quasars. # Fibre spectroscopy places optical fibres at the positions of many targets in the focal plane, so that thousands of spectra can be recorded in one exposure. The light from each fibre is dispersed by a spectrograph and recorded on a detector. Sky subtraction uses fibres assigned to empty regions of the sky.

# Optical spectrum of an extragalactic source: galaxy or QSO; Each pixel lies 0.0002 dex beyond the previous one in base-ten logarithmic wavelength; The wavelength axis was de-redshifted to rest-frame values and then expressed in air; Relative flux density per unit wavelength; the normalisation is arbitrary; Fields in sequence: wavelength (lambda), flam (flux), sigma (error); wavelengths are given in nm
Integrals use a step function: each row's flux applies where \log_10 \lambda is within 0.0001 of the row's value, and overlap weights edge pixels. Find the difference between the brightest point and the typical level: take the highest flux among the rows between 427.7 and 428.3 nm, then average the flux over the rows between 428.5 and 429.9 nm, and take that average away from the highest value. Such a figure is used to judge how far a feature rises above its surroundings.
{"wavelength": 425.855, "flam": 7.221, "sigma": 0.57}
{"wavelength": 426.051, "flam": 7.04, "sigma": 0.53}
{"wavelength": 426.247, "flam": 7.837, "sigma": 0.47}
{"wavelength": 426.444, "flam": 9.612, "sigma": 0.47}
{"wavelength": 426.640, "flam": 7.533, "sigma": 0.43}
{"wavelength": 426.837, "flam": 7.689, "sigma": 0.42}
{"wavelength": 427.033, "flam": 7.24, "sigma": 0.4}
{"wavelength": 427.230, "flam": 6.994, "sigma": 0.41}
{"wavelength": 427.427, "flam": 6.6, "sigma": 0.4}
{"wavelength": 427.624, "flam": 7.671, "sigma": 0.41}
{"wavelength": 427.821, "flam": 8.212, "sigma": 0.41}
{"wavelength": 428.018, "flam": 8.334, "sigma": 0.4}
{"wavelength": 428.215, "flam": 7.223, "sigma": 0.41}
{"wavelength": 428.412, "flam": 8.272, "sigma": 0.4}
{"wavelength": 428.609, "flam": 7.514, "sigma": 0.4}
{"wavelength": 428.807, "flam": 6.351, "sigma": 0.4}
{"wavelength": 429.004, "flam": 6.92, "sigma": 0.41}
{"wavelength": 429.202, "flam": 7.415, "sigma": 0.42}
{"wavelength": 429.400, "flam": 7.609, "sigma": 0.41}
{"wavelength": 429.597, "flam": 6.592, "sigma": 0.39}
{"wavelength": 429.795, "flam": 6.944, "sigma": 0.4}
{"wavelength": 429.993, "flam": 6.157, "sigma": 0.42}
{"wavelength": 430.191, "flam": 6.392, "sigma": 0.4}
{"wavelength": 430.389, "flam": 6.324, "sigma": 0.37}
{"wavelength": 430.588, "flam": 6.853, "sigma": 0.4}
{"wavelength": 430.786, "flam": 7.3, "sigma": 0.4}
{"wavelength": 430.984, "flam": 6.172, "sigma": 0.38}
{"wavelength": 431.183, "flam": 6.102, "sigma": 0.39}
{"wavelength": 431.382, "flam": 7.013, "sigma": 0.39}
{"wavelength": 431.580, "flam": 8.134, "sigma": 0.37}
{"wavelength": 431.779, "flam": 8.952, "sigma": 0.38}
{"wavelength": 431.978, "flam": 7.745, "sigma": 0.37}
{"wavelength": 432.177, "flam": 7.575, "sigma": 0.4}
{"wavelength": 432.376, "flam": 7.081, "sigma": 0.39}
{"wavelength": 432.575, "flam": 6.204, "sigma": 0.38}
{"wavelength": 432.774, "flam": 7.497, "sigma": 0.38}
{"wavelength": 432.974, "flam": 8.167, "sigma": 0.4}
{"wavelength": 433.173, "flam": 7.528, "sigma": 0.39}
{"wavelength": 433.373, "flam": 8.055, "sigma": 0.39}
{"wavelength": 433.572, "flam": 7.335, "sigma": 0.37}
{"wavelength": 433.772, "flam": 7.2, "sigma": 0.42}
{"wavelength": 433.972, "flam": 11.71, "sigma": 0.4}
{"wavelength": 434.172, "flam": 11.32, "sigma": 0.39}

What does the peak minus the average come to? 1.3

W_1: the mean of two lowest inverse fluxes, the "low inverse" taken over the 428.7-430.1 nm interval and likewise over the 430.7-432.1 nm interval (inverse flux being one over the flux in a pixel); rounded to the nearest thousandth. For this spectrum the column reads 0.122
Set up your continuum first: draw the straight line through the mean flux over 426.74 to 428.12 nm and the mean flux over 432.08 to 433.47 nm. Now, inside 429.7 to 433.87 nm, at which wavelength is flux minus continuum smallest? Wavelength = 431.183 nm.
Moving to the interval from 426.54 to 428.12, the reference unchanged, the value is 427.427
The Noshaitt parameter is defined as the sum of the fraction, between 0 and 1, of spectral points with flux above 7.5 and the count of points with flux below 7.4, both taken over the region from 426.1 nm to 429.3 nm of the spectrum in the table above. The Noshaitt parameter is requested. 6.6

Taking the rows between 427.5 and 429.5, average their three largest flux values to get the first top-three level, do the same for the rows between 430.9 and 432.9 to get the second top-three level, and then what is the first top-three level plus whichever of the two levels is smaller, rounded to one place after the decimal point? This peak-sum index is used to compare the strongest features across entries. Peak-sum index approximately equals 16.5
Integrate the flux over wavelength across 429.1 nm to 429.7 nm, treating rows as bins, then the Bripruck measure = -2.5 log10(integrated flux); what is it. -1.6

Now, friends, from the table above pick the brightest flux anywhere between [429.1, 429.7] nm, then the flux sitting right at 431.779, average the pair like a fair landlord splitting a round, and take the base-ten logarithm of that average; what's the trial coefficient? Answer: 0.918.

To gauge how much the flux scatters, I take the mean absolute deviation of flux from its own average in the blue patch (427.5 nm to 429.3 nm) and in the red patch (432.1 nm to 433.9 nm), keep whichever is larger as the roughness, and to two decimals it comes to 0.51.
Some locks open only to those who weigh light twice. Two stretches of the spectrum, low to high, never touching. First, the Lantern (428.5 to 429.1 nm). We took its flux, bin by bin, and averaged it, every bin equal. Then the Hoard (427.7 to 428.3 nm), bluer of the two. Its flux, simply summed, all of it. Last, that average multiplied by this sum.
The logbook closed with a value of 165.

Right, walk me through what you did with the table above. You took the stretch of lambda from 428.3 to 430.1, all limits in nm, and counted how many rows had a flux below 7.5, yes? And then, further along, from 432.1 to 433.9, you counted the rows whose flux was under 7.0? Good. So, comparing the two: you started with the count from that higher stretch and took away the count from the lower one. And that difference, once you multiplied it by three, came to -15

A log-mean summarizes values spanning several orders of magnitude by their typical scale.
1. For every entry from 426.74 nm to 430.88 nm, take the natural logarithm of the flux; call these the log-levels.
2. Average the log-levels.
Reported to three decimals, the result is 1.966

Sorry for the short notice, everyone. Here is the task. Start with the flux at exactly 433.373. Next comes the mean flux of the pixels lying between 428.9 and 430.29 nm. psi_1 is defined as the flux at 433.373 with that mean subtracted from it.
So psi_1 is 1.2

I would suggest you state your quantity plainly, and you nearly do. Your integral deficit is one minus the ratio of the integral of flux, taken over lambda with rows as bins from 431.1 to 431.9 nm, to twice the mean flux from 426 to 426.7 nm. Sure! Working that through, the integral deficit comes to 0.625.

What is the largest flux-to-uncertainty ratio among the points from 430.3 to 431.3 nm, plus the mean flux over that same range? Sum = 24.8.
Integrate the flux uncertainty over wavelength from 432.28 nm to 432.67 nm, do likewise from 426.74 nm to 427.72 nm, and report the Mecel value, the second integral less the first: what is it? 0.25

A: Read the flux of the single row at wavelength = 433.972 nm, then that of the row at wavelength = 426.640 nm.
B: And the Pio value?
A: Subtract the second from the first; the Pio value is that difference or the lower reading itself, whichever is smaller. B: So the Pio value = 4.2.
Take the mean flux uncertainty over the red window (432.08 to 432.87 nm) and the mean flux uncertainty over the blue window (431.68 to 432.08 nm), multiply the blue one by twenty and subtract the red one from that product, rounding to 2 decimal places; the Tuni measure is 7.11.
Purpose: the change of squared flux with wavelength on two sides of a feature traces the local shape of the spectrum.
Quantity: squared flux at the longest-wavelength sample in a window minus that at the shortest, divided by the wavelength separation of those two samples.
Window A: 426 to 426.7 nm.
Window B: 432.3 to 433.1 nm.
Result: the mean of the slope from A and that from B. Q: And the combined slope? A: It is 20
